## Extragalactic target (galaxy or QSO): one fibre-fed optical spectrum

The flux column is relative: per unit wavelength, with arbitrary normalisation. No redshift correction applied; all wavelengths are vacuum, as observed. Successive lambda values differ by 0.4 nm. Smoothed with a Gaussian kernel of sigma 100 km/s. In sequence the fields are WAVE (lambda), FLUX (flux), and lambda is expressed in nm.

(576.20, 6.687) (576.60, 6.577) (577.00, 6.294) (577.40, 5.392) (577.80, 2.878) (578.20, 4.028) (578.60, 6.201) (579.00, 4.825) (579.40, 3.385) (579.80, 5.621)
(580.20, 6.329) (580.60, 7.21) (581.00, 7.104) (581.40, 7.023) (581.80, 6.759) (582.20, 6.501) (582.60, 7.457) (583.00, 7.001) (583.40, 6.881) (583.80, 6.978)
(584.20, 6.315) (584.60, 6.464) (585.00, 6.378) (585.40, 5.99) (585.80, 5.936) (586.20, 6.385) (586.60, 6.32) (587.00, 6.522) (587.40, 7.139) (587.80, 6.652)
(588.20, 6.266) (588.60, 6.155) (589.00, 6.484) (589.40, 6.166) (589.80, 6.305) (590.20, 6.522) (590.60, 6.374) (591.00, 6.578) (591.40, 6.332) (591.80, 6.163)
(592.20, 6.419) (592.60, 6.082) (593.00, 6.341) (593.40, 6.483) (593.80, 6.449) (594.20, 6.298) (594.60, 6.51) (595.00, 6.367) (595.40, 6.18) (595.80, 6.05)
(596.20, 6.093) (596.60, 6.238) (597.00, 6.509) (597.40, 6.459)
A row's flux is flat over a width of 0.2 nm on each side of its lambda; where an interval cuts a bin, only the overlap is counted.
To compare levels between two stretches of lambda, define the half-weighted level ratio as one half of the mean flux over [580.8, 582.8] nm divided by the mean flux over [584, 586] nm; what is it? 0.56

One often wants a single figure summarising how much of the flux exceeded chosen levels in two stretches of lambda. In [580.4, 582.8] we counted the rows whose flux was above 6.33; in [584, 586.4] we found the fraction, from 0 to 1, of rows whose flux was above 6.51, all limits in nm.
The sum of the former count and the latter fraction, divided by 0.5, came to 12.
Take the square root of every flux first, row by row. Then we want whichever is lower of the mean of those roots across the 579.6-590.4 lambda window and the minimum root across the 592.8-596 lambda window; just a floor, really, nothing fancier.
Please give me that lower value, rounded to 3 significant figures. 2.46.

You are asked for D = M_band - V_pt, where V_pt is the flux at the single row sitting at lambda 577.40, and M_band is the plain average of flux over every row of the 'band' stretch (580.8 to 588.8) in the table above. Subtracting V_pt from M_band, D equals 1.22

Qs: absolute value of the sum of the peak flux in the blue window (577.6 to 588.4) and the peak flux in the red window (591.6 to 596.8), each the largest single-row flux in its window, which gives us 14.0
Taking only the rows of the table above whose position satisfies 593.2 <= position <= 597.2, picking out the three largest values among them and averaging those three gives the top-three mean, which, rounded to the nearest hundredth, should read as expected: 6.50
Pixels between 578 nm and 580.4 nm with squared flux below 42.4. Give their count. 6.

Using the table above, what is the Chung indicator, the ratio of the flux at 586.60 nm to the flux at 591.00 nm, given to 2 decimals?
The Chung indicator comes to 0.96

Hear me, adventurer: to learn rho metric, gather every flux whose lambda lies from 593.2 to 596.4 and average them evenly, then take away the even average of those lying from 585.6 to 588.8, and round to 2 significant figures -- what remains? -0.12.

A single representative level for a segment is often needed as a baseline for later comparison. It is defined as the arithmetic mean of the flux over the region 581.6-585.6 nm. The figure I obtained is 6.67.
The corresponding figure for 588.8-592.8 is 6.34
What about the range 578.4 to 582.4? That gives 6.10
